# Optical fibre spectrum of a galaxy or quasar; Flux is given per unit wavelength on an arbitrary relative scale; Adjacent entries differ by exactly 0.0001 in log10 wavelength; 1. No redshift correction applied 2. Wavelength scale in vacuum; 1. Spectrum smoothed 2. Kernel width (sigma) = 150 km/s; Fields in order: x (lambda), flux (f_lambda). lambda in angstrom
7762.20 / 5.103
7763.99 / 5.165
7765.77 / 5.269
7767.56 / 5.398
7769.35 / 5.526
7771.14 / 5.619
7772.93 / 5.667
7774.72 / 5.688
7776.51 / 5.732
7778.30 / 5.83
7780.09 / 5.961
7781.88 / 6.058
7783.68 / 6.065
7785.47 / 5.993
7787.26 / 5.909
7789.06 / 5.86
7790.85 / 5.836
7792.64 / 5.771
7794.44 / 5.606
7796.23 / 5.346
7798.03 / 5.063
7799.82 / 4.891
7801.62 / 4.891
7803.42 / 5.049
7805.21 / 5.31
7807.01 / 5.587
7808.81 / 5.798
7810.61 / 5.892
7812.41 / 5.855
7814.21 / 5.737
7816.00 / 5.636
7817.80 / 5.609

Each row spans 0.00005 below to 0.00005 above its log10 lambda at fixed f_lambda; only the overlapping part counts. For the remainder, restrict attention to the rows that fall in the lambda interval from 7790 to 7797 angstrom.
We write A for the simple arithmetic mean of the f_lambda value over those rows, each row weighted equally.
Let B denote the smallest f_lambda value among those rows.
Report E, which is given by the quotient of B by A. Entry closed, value 0.948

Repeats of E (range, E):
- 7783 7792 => 0.984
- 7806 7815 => 0.968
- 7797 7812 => 0.921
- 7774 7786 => 0.963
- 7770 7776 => 0.993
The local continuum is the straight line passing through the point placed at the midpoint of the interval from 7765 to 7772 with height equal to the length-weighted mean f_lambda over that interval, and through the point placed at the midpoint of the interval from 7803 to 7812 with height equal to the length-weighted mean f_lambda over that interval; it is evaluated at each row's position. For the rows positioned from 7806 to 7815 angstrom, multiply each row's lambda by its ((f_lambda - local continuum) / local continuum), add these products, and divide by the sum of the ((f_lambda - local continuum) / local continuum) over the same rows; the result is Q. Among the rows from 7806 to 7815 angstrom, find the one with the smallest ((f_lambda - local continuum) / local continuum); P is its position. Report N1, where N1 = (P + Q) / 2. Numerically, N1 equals 7809.1 angstrom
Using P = 7807.01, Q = 7811.2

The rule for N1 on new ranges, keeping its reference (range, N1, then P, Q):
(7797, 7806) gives 7801.4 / 7801.62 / 7801.2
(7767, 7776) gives 7770.4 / 7767.56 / 7773.1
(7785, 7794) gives 7790.6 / 7792.64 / 7788.5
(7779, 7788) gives 7785.4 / 7787.26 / 7783.5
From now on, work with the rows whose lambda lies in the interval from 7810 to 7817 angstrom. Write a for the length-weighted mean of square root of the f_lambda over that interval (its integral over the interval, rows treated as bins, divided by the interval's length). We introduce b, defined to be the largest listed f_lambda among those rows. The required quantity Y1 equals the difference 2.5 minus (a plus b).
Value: -5.80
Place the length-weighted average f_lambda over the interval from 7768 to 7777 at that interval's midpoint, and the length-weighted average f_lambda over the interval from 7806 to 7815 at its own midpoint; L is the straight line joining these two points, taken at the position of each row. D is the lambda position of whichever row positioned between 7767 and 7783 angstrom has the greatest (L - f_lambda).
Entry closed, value 7767.56 angstrom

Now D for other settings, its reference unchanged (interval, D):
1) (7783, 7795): 7794.44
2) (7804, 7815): 7805.21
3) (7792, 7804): 7801.62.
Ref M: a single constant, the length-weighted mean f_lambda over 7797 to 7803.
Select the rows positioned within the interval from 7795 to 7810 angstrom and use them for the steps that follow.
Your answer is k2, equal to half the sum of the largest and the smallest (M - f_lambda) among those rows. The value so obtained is -0.38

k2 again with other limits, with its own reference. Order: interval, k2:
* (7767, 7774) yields -0.57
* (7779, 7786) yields -1.05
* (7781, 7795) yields -0.88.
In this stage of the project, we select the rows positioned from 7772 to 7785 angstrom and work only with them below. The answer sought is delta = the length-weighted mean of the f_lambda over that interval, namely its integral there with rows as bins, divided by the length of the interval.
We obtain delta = 5.86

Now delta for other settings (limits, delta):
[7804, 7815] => 5.68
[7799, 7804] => 4.93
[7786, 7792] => 5.88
